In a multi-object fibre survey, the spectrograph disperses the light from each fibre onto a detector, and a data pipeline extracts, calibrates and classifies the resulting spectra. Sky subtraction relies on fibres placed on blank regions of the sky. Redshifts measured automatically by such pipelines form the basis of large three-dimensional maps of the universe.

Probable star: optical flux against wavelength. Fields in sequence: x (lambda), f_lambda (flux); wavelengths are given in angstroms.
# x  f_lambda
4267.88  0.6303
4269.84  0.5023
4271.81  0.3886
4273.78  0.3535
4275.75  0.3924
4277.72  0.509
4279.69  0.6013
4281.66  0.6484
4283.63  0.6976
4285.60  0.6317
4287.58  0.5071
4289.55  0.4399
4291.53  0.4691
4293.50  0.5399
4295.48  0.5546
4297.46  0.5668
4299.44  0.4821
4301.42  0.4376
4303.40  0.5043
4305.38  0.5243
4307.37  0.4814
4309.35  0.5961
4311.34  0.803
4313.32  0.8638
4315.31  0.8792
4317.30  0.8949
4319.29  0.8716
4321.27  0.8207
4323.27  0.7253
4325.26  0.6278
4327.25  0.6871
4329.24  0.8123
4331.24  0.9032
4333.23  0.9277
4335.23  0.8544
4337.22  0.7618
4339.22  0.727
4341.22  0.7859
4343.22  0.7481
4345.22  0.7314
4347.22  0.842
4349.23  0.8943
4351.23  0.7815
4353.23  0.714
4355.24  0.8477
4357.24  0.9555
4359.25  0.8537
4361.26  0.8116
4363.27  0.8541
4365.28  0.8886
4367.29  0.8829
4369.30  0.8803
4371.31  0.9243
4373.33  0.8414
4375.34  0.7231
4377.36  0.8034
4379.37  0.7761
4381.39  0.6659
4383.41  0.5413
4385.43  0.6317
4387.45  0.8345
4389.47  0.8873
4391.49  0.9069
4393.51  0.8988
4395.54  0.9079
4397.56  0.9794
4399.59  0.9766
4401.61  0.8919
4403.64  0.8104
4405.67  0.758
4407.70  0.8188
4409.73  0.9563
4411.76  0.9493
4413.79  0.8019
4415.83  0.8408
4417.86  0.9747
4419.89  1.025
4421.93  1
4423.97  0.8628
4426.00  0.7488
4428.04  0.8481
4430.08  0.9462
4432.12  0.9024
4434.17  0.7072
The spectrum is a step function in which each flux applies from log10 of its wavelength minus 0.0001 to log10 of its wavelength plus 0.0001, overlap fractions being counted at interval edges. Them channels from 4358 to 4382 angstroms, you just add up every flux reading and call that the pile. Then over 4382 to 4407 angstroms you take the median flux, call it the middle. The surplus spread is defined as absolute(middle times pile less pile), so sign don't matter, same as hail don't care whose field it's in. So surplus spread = 1.1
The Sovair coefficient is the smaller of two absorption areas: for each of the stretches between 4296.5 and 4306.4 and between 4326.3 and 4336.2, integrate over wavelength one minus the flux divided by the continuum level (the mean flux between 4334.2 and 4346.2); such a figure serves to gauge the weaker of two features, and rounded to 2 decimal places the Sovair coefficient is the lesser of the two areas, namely -0.89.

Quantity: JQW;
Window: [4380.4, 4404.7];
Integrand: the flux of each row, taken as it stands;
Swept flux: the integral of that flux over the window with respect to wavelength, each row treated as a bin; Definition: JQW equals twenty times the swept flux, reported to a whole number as 402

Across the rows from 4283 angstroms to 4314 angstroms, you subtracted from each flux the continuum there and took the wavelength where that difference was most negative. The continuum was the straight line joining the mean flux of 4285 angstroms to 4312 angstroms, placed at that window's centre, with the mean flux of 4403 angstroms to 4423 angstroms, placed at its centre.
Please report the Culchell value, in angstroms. 4301.42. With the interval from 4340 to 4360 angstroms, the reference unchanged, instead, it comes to 4353.23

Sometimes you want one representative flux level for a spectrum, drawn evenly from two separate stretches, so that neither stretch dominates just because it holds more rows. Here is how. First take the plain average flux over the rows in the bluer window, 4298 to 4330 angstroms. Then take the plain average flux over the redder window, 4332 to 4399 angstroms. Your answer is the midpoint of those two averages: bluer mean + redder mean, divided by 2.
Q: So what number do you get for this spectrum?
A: 0.75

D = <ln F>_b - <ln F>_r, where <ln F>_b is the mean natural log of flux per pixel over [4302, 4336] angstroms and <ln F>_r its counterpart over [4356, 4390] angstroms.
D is -0.1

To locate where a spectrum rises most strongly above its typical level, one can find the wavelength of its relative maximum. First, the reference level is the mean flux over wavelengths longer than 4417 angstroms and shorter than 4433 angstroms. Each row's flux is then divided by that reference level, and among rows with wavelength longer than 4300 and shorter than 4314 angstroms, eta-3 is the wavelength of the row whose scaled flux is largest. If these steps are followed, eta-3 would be 4313.32 angstroms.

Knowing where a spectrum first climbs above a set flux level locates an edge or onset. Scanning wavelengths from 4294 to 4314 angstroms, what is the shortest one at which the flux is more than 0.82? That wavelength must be 4313.32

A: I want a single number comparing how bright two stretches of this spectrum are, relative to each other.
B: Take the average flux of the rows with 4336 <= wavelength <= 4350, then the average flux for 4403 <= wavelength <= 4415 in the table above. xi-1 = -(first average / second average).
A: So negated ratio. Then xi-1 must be -0.92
